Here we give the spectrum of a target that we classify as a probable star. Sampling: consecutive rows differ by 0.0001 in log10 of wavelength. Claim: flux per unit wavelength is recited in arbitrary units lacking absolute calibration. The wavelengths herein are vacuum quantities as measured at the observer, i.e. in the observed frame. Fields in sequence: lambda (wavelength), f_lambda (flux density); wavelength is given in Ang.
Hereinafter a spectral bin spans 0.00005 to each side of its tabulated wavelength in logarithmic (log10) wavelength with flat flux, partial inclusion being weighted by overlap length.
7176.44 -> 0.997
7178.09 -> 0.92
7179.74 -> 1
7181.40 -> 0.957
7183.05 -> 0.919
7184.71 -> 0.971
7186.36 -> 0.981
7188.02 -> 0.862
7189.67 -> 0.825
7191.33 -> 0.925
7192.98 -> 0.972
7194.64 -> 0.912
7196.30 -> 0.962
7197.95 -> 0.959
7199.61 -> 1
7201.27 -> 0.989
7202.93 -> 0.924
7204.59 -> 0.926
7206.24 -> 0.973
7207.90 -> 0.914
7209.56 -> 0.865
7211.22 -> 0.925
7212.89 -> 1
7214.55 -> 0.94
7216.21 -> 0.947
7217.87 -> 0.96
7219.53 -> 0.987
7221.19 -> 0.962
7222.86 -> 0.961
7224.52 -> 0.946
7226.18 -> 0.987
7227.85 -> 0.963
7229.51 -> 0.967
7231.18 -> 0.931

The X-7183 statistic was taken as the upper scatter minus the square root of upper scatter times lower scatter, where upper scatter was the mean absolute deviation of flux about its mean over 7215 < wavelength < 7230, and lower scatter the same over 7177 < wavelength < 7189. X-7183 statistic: -0.0094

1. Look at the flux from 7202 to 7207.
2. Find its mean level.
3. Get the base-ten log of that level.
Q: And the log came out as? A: -0.026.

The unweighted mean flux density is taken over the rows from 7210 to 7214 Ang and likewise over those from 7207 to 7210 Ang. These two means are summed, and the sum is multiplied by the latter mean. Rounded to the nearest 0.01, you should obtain 1.65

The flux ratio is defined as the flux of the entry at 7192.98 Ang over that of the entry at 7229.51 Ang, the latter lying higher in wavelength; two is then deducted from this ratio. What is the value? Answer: -0.99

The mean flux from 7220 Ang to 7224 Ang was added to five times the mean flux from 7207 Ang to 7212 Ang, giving 5.47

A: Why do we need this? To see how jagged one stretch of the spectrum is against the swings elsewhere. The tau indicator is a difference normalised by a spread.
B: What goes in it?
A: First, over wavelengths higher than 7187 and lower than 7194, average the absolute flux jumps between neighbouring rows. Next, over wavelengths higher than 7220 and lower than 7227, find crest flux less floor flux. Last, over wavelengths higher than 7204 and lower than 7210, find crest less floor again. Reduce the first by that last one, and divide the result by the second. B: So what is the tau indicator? -1.1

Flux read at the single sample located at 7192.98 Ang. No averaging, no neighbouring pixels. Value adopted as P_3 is 0.972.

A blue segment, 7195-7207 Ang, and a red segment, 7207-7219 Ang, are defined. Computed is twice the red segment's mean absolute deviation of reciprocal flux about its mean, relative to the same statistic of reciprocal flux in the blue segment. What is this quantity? 2.88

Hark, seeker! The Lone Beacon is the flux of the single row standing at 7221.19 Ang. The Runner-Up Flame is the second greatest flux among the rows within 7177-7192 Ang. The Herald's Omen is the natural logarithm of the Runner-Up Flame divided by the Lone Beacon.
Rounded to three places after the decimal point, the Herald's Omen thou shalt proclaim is 0.020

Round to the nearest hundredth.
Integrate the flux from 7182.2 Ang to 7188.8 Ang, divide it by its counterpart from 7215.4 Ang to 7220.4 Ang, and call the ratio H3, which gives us 1.28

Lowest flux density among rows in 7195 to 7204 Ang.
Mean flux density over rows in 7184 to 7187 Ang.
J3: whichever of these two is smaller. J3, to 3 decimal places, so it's 0.924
